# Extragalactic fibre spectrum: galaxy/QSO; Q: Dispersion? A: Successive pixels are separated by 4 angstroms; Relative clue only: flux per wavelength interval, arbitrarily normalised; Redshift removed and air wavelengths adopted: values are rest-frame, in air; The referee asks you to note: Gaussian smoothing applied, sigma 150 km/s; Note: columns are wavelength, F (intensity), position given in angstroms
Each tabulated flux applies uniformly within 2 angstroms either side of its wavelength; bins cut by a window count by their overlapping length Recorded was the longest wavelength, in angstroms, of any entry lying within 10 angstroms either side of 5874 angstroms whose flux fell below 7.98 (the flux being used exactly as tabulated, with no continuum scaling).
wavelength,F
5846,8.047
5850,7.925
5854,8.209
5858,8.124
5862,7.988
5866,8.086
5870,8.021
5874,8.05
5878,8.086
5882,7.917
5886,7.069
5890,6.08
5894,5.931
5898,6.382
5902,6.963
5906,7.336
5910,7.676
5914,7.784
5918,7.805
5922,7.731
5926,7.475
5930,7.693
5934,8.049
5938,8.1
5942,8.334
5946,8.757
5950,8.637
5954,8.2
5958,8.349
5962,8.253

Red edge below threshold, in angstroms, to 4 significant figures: 5882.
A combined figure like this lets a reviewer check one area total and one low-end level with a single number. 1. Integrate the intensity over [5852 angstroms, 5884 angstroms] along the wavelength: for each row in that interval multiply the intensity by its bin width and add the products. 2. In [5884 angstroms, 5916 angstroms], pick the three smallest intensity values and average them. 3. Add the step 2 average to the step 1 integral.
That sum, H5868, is 264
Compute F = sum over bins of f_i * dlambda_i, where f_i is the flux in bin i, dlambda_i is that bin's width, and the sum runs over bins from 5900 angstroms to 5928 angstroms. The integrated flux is 211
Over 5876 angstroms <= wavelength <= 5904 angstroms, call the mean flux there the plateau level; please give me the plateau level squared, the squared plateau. 48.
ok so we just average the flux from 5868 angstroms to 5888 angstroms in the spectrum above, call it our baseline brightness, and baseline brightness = 7.83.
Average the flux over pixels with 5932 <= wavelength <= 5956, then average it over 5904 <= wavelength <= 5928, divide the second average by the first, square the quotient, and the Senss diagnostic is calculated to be 0.84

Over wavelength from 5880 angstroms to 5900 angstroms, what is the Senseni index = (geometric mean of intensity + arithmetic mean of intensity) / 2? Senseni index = 6.7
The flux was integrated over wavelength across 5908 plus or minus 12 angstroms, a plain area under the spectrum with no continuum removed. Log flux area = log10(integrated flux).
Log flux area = 2.24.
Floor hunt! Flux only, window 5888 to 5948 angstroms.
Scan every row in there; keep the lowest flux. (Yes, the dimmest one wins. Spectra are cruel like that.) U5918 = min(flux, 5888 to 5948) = 5.931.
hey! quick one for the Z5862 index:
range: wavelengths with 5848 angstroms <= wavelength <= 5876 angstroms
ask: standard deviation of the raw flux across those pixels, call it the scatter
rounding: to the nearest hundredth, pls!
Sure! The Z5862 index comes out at 0.09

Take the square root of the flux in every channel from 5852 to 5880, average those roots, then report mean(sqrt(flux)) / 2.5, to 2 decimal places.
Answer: 1.14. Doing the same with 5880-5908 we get 1.04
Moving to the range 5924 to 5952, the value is 1.14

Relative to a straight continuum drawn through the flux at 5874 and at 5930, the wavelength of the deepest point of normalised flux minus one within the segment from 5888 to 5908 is 5894 angstroms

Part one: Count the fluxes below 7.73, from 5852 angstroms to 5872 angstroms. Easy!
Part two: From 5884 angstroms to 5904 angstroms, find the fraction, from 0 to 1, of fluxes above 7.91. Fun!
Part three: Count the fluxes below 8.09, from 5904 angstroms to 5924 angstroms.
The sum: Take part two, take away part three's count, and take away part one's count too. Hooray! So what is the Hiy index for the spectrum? -5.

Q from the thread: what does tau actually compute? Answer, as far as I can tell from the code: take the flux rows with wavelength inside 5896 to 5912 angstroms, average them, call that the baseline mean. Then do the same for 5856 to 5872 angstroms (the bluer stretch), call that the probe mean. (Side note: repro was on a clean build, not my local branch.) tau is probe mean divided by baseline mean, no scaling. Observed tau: 1.14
